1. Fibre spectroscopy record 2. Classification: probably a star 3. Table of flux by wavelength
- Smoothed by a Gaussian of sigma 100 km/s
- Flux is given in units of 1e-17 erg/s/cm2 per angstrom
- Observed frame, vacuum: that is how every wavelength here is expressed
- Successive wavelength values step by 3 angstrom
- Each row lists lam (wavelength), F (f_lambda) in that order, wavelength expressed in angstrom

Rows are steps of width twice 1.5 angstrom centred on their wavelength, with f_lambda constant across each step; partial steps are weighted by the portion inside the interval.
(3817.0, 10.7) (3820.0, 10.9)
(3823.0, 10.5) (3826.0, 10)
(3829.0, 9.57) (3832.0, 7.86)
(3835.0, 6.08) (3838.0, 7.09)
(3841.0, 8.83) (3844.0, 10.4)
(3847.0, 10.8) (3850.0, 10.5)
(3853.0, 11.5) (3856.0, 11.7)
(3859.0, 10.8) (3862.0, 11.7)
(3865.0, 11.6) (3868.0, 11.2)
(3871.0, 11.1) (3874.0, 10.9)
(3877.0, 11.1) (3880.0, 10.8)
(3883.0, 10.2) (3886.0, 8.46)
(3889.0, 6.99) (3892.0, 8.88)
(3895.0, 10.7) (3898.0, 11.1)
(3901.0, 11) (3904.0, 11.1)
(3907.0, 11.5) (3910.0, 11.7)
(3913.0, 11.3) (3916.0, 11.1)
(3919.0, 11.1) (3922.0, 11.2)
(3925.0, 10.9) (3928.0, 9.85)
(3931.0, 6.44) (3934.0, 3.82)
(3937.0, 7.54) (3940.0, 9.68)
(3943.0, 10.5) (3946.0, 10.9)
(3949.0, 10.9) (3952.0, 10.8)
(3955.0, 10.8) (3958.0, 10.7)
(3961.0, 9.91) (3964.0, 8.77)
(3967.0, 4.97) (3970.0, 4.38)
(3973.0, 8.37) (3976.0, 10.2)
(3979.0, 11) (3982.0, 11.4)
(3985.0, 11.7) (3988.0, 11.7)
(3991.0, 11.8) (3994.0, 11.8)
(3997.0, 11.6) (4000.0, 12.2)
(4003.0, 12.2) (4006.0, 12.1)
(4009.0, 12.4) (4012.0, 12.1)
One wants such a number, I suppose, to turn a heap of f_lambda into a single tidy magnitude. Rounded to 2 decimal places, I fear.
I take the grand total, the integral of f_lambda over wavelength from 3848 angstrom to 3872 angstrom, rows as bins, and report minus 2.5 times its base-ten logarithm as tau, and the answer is -6.08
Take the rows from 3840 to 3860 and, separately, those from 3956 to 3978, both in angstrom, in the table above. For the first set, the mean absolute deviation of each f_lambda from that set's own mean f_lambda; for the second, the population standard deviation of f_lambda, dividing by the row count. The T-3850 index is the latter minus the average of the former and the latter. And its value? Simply 0.9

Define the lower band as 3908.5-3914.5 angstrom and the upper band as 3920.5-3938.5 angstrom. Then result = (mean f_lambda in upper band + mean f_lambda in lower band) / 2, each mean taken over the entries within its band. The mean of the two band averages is 9.9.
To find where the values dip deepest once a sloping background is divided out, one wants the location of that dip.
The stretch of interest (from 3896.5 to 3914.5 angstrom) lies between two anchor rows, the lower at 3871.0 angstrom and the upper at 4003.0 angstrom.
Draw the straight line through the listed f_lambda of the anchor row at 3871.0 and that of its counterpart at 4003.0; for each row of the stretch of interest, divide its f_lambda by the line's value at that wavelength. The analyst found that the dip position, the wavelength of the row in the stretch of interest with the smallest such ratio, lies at 3901.0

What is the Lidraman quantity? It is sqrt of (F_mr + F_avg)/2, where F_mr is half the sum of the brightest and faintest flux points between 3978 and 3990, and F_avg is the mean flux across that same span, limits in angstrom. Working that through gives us 3.38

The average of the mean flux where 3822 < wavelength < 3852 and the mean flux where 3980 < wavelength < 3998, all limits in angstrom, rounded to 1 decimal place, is 10.4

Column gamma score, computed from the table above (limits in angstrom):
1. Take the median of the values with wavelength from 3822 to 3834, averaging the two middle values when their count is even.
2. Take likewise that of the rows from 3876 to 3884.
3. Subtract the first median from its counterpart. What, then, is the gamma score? 1.0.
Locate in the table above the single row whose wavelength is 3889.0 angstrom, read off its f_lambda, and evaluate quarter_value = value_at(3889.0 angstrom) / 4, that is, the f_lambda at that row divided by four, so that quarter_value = 1.75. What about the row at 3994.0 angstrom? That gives 2.95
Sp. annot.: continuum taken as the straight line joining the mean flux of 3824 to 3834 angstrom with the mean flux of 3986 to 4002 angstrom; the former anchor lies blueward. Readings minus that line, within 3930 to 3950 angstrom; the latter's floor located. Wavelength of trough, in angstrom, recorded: 3934.0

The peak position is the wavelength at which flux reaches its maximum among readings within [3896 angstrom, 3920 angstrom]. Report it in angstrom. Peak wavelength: 3910.0 angstrom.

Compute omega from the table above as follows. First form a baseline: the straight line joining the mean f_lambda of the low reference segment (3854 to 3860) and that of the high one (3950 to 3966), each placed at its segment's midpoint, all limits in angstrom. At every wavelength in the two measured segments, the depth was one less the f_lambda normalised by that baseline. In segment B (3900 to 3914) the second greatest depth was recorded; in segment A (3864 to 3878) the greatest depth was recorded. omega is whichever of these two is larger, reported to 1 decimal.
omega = 0.0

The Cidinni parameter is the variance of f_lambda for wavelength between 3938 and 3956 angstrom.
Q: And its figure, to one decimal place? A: 0.2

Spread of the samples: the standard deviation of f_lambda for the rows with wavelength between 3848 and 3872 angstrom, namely 0.4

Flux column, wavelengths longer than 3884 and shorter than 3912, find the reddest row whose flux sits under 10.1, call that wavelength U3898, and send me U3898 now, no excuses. 3892.0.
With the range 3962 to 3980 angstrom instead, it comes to 3973.0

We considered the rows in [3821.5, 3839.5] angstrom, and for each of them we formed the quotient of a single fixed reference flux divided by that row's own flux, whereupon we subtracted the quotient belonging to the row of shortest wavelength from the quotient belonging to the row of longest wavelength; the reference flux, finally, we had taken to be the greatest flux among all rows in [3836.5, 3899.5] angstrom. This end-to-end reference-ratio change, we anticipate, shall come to 0.54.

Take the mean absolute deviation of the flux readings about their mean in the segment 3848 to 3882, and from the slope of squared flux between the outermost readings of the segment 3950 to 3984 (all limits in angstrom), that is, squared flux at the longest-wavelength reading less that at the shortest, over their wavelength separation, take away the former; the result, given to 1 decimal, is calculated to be 0.1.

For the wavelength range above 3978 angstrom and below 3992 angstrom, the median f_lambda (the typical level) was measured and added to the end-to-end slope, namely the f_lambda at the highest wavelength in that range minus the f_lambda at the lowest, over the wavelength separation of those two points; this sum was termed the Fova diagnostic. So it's 11.8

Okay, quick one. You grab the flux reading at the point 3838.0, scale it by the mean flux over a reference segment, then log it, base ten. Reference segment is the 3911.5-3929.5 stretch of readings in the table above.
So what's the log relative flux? -0.19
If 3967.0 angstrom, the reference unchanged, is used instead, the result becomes -0.34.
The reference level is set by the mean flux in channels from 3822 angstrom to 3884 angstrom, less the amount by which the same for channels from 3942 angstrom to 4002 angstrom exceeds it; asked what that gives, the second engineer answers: 10.2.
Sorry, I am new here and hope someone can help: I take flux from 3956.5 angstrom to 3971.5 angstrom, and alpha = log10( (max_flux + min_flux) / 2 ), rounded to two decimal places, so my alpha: 0.88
